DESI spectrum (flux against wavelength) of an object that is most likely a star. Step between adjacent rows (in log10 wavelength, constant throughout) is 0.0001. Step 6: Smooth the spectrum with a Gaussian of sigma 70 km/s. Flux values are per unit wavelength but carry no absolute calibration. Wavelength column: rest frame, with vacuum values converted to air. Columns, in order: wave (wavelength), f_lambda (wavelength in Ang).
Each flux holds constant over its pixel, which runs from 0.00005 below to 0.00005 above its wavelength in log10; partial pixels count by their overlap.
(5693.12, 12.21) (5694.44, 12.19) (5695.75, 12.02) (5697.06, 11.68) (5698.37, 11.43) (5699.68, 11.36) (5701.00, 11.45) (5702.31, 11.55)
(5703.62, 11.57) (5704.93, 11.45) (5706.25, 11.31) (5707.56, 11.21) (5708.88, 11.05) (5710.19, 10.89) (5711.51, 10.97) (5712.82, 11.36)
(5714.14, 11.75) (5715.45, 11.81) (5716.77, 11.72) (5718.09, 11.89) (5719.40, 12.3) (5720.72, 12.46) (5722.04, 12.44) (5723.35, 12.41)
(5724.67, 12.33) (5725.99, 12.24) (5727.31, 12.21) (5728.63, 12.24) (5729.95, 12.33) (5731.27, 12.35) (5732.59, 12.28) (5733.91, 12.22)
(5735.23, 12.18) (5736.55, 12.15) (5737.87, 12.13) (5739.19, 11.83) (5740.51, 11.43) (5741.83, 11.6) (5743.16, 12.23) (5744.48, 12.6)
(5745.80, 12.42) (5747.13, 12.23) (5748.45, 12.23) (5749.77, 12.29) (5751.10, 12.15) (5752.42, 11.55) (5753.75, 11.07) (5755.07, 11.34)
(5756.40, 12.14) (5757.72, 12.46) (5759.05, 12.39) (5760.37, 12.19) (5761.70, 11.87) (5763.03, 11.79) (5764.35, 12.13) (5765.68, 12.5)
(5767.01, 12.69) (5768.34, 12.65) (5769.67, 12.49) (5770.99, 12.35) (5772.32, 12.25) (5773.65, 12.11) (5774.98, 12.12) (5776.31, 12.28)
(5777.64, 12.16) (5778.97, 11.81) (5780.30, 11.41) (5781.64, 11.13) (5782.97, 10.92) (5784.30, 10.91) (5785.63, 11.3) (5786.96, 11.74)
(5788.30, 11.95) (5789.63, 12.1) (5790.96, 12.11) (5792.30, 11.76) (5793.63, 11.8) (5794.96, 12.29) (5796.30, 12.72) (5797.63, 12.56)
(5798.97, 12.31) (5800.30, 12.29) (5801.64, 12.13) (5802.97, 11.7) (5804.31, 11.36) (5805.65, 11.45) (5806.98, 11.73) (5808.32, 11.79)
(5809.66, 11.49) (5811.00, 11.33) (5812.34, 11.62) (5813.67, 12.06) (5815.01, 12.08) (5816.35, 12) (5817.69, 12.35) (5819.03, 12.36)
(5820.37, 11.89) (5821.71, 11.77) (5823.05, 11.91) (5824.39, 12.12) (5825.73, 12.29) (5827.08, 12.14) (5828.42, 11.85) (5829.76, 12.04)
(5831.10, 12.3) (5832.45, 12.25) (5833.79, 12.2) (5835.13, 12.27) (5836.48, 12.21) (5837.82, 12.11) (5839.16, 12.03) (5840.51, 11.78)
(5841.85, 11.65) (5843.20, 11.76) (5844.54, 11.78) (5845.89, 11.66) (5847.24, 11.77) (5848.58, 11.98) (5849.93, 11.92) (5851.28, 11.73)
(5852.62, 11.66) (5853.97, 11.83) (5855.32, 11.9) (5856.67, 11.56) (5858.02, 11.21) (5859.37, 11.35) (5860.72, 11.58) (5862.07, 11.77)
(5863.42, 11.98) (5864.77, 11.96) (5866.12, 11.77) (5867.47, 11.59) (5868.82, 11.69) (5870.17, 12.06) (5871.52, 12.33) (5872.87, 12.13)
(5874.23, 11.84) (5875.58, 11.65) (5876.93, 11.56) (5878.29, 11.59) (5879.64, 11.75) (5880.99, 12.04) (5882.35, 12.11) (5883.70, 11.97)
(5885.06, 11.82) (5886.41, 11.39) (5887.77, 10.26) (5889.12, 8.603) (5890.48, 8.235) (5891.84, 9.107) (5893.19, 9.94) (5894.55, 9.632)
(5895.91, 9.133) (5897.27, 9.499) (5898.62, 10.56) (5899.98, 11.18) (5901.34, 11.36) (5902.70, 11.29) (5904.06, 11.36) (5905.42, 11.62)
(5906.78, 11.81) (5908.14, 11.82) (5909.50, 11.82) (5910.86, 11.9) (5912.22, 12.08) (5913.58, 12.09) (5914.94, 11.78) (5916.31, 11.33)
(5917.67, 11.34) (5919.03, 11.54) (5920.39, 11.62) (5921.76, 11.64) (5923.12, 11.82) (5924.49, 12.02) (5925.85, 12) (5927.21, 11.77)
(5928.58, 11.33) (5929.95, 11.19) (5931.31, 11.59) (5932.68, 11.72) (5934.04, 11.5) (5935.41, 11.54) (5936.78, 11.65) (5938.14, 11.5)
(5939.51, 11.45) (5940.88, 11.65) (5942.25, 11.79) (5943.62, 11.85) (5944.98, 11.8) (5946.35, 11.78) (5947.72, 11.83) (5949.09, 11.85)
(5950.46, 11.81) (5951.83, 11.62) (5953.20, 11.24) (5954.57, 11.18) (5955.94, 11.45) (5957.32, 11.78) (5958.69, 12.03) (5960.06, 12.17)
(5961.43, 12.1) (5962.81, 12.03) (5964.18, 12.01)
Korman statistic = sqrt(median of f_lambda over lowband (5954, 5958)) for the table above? 3.38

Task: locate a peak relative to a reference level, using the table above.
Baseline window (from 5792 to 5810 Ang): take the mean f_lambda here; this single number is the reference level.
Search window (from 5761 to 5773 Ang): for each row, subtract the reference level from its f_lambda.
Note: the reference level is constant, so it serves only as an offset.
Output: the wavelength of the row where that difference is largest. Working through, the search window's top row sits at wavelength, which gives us 5767.01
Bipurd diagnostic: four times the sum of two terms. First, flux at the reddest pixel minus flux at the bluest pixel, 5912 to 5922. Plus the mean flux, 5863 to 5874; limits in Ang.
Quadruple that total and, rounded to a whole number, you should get 46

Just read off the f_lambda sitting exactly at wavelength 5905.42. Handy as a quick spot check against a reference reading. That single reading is 11.62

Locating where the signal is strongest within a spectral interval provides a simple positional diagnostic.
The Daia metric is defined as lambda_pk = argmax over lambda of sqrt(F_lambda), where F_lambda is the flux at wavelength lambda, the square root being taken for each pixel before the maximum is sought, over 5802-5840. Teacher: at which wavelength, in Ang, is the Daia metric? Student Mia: 5819.03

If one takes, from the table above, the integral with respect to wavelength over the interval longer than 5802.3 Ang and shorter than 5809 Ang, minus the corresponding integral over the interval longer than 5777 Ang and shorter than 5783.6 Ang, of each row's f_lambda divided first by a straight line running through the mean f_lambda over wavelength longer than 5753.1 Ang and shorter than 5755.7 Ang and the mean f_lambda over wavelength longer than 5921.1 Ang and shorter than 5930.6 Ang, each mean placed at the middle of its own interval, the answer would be 0.1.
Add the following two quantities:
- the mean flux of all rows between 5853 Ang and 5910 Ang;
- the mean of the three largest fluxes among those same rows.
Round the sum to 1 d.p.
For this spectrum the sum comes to 23.4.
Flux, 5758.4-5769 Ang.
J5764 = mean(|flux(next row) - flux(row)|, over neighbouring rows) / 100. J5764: 0.0022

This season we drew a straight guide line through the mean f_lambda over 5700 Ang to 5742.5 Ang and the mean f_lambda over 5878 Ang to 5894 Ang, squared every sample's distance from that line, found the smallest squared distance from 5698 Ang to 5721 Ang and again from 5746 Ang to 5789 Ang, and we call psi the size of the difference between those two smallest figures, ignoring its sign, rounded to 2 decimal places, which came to 0.00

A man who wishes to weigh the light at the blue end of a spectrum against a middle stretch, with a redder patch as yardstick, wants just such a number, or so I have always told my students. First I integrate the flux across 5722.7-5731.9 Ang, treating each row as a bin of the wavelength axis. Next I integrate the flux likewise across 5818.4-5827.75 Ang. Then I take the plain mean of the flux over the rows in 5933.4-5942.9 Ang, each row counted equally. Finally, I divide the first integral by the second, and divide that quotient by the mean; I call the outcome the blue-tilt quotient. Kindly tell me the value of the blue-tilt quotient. 0.0866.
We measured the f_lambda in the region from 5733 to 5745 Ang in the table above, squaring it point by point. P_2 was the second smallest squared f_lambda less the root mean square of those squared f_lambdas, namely -11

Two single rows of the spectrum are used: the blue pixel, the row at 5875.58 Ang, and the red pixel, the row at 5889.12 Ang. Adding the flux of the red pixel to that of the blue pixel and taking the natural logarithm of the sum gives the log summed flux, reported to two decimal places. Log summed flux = 3.01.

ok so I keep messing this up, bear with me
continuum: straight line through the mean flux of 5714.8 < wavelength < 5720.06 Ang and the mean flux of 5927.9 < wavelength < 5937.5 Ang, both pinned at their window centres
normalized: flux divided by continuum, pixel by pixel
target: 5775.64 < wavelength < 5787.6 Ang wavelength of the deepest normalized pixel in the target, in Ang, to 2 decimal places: 5784.30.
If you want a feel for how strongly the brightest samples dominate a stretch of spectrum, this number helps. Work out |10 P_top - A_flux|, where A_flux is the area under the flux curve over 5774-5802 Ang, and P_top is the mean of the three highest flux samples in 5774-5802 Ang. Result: 208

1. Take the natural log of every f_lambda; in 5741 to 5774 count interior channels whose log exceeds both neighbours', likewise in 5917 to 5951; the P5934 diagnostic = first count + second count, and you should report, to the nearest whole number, 9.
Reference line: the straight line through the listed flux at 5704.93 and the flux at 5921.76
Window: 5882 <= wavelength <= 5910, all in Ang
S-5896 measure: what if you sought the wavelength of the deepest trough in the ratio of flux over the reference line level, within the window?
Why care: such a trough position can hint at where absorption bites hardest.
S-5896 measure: 5890.48 Ang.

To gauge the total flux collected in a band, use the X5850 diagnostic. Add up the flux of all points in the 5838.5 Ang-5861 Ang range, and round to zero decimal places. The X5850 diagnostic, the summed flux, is 199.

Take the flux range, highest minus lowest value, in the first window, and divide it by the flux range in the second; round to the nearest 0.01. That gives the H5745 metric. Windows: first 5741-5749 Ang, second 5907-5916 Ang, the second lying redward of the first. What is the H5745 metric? 3.23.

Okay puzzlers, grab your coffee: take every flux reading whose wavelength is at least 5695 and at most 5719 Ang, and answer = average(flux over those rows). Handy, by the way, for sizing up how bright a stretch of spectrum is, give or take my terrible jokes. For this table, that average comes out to 11.5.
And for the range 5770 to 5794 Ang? 11.8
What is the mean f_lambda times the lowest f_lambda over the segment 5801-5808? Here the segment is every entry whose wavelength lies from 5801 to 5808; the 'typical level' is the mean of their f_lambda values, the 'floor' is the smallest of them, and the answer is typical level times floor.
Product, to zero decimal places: 133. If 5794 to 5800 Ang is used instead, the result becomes 153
